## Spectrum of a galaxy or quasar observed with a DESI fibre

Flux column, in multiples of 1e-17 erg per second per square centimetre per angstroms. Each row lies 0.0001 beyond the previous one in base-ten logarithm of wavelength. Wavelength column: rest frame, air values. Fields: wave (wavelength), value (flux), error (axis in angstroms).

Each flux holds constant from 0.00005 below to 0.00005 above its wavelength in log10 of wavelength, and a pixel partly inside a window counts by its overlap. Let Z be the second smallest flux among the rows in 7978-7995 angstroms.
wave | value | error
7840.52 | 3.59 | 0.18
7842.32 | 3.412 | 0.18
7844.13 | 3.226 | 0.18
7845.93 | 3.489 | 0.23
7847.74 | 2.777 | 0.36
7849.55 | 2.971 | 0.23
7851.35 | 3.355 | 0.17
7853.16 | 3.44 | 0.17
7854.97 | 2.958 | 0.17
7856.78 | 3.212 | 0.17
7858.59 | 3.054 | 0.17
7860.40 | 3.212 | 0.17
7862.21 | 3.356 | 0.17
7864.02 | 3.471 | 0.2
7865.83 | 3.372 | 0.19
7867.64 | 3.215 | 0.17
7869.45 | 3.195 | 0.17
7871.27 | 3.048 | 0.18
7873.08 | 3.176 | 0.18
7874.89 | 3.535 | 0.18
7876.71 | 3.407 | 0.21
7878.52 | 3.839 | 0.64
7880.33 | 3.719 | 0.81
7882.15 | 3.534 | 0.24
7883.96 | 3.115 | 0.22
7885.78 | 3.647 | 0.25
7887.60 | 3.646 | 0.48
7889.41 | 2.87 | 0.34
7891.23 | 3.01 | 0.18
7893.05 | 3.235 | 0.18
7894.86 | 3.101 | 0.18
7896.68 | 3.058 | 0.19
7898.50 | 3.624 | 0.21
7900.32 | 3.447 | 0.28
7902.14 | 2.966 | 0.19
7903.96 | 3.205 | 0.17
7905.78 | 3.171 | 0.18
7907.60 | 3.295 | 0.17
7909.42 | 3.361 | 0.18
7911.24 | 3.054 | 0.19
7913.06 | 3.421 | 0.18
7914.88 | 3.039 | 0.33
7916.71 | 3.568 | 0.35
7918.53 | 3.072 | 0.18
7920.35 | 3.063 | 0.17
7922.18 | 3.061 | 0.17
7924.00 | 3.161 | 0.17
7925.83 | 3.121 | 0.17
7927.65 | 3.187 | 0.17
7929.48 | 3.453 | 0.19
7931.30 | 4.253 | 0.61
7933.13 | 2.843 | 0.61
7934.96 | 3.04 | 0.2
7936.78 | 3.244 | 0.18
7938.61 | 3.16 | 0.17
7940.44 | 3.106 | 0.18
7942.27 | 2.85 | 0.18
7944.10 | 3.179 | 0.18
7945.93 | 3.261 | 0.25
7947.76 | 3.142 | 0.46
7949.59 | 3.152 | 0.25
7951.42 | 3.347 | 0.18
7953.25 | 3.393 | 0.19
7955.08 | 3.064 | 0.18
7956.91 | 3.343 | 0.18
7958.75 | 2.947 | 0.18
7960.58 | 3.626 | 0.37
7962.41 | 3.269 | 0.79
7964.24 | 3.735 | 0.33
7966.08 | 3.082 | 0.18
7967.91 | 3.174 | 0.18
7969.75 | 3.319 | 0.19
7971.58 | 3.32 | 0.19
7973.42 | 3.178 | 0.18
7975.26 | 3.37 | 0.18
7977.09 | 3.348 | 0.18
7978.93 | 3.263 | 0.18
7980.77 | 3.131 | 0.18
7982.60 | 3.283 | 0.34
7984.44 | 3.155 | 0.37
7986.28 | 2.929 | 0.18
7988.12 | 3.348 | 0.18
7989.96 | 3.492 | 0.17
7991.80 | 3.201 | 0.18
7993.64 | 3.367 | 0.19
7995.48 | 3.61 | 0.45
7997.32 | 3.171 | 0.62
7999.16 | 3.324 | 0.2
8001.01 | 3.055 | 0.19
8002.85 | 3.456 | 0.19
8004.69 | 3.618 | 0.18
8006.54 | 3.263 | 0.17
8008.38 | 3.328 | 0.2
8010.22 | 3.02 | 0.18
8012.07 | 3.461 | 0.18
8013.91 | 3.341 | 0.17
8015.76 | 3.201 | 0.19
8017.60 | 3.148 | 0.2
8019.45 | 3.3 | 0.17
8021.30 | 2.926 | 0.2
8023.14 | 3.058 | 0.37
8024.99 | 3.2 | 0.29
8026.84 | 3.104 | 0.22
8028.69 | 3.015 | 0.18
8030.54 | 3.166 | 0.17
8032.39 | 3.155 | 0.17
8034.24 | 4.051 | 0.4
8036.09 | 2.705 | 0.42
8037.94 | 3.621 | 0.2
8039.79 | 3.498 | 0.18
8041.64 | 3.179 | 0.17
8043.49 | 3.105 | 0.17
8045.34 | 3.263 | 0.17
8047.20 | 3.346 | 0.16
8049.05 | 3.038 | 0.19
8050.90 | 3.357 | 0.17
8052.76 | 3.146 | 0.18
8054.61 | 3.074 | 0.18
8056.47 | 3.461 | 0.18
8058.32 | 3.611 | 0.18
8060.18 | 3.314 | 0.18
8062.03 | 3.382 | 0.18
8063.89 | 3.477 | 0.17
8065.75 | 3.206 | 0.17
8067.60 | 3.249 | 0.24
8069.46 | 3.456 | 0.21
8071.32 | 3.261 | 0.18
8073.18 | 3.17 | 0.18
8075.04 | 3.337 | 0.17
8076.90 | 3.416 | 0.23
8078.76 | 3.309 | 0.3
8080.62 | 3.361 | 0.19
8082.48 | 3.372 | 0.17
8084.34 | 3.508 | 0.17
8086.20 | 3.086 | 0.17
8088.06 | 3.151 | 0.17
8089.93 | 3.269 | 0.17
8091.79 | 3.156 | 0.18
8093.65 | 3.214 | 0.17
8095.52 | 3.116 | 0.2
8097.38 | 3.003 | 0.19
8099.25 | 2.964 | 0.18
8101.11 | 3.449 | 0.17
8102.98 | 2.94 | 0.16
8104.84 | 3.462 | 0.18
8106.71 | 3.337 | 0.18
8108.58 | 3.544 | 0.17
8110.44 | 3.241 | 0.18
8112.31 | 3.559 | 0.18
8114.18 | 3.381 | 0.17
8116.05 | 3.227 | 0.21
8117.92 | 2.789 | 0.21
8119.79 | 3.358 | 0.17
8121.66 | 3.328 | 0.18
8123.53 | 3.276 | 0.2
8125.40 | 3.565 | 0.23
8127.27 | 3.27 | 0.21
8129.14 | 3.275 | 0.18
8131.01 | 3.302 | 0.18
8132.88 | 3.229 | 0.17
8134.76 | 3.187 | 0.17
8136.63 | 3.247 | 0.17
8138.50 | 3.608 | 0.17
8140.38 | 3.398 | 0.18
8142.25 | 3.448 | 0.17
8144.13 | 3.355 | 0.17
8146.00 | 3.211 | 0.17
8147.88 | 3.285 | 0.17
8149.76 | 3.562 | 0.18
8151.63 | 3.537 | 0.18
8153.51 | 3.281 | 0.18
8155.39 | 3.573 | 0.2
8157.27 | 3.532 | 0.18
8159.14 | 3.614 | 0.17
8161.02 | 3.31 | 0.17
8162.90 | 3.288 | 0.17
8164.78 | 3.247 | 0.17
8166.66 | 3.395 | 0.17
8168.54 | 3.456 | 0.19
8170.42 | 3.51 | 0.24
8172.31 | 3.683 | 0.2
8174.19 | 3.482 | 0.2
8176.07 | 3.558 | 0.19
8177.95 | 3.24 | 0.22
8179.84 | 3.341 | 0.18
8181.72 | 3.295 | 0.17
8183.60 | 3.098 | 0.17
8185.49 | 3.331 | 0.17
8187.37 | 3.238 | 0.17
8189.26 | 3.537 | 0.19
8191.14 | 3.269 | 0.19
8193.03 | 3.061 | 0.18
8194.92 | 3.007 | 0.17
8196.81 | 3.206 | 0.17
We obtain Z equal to 3.131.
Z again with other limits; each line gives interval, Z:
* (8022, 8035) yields 3.058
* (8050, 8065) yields 3.146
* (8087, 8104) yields 2.964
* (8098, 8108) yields 2.964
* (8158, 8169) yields 3.288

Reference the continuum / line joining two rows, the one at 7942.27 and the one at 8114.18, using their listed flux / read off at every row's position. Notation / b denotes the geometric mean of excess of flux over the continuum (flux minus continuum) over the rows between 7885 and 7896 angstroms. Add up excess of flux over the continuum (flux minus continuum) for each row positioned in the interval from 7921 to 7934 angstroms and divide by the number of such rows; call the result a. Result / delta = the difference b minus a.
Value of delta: 0.0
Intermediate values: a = 0.5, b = 0.48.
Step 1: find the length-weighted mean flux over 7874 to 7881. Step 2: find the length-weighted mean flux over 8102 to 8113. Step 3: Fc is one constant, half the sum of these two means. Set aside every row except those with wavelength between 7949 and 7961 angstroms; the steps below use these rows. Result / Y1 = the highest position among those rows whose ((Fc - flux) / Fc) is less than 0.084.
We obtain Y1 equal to 7960.58 angstroms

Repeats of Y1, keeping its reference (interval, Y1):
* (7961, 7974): 7971.58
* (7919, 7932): 7931.30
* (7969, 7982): 7978.93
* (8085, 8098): 8093.65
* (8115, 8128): 8127.27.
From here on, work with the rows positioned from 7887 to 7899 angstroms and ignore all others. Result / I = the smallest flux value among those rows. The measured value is 2.87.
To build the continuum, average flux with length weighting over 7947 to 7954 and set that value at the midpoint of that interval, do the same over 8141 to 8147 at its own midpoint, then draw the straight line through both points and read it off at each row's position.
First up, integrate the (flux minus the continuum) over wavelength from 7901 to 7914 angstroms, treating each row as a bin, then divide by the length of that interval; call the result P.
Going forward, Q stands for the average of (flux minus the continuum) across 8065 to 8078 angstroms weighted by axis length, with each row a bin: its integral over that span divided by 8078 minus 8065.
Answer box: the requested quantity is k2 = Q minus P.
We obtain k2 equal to 0.02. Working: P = -0.026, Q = -0.01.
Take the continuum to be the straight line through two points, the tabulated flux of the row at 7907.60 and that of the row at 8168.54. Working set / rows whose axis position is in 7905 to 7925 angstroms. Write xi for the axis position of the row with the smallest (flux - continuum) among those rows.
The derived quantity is 7914.88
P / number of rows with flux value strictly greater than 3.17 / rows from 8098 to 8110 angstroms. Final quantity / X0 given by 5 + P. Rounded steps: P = 4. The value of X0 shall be 9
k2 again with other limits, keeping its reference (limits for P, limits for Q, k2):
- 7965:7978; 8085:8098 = -0.16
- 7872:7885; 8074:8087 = -0.21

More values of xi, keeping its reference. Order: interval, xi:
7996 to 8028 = 8021.30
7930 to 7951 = 7933.13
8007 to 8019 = 8010.22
